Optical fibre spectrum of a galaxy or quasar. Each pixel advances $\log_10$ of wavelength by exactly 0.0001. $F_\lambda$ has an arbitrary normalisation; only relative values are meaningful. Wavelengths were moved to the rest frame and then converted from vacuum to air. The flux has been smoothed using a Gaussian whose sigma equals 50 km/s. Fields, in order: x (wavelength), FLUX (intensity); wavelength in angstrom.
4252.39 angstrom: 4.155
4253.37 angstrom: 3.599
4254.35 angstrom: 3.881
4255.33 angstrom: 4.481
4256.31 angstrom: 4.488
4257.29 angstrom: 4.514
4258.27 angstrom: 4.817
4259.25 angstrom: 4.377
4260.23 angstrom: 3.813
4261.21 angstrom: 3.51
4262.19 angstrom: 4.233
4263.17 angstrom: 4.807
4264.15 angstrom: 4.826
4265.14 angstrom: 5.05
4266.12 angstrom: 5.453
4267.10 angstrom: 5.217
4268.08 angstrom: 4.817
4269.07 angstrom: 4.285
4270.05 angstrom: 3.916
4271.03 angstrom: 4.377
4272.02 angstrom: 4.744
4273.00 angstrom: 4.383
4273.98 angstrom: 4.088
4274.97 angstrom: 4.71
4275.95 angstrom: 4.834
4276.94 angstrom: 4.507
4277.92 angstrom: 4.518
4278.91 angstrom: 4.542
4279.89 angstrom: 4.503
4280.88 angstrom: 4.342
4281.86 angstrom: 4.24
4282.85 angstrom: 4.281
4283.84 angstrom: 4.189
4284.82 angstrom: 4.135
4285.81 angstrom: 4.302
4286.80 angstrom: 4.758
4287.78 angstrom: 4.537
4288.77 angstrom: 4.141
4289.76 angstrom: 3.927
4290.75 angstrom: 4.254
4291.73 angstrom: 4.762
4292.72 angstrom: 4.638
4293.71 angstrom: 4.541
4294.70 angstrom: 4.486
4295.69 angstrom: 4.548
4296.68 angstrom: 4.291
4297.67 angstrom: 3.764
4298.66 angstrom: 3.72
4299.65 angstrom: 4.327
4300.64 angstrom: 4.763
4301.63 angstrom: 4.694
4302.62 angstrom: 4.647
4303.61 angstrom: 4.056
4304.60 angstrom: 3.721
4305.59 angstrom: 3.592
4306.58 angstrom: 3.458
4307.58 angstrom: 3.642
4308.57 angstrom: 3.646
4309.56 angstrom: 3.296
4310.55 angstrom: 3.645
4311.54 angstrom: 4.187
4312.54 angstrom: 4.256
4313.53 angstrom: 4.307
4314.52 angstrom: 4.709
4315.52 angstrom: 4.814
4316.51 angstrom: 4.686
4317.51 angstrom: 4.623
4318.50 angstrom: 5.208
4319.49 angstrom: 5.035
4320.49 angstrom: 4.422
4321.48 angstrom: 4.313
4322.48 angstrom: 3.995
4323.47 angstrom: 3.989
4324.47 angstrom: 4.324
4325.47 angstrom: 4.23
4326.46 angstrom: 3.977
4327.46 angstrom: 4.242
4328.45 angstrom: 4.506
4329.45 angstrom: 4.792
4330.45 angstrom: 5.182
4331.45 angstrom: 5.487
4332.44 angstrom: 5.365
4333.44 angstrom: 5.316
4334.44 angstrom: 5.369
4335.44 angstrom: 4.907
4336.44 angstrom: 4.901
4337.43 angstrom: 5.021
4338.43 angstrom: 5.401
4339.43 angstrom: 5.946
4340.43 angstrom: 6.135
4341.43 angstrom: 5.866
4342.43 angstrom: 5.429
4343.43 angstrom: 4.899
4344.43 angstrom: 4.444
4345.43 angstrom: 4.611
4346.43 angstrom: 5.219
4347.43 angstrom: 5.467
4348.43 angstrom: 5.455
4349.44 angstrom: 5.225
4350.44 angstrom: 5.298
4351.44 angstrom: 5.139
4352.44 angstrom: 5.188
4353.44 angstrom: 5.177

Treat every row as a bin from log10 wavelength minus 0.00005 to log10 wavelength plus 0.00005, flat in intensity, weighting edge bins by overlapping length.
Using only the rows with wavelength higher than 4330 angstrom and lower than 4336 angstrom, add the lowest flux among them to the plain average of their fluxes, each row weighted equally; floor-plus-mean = 10.2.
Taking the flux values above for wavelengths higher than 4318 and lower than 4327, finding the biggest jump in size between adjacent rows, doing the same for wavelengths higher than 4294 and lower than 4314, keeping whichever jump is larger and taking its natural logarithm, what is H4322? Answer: -0.489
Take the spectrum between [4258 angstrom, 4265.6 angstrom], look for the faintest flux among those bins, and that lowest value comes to 3.51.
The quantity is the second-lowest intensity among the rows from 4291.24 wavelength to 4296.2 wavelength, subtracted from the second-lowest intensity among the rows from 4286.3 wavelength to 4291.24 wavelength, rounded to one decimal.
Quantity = -0.4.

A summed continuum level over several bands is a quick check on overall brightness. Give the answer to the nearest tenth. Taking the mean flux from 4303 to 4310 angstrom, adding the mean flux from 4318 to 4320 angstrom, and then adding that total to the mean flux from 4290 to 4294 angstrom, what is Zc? 13.3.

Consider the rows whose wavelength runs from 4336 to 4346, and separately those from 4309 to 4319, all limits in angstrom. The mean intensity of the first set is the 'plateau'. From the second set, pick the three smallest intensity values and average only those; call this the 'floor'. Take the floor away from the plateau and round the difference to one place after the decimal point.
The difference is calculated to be 1.6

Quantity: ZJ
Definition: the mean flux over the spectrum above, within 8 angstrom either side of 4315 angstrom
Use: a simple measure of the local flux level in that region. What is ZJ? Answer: 4.30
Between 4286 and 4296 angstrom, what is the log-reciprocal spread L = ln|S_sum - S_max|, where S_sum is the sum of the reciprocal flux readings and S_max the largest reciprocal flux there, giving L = 0.69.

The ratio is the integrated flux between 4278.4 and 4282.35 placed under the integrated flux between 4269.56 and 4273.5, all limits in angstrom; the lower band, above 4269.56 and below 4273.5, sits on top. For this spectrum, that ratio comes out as 0.99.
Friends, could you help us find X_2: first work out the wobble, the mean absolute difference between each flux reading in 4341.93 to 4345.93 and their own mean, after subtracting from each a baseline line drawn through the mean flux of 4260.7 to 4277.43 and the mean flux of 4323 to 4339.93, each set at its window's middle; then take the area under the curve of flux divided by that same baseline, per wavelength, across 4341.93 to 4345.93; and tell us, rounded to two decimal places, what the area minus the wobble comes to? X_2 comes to 3.60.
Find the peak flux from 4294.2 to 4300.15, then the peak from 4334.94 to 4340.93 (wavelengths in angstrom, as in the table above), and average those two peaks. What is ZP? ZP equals 5.3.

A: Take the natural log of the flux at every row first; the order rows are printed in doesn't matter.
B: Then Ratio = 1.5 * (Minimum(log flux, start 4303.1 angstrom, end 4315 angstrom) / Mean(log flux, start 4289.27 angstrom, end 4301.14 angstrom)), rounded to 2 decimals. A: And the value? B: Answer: 1.22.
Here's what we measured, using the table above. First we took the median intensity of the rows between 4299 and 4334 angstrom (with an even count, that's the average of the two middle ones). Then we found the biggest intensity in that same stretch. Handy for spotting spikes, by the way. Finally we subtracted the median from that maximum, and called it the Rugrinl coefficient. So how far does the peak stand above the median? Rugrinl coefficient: 1.16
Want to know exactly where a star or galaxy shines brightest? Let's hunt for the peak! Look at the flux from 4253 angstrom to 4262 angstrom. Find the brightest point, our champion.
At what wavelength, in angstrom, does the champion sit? 4258.27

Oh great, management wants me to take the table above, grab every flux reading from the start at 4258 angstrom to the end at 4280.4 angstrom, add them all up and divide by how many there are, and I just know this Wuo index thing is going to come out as 4.5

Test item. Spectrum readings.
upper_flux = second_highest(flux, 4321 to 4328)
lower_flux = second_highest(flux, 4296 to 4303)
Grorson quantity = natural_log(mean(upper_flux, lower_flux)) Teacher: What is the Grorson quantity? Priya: 1.50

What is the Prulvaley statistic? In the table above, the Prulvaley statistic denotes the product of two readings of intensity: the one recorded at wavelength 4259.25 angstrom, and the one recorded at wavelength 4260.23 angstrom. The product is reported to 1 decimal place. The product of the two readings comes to 16.7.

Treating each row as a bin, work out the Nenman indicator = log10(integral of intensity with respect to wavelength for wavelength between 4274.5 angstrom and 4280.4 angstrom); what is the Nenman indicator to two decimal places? 1.43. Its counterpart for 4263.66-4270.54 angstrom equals 1.52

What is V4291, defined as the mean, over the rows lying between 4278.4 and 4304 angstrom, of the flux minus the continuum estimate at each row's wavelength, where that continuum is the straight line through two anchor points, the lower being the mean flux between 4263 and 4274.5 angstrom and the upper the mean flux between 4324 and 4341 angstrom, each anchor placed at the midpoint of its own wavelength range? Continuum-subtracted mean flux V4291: -0.42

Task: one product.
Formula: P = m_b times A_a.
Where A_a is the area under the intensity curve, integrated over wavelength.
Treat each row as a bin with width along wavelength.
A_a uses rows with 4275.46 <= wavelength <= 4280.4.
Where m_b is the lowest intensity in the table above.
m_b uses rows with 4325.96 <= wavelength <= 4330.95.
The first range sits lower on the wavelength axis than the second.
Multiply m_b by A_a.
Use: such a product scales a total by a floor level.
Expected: 90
